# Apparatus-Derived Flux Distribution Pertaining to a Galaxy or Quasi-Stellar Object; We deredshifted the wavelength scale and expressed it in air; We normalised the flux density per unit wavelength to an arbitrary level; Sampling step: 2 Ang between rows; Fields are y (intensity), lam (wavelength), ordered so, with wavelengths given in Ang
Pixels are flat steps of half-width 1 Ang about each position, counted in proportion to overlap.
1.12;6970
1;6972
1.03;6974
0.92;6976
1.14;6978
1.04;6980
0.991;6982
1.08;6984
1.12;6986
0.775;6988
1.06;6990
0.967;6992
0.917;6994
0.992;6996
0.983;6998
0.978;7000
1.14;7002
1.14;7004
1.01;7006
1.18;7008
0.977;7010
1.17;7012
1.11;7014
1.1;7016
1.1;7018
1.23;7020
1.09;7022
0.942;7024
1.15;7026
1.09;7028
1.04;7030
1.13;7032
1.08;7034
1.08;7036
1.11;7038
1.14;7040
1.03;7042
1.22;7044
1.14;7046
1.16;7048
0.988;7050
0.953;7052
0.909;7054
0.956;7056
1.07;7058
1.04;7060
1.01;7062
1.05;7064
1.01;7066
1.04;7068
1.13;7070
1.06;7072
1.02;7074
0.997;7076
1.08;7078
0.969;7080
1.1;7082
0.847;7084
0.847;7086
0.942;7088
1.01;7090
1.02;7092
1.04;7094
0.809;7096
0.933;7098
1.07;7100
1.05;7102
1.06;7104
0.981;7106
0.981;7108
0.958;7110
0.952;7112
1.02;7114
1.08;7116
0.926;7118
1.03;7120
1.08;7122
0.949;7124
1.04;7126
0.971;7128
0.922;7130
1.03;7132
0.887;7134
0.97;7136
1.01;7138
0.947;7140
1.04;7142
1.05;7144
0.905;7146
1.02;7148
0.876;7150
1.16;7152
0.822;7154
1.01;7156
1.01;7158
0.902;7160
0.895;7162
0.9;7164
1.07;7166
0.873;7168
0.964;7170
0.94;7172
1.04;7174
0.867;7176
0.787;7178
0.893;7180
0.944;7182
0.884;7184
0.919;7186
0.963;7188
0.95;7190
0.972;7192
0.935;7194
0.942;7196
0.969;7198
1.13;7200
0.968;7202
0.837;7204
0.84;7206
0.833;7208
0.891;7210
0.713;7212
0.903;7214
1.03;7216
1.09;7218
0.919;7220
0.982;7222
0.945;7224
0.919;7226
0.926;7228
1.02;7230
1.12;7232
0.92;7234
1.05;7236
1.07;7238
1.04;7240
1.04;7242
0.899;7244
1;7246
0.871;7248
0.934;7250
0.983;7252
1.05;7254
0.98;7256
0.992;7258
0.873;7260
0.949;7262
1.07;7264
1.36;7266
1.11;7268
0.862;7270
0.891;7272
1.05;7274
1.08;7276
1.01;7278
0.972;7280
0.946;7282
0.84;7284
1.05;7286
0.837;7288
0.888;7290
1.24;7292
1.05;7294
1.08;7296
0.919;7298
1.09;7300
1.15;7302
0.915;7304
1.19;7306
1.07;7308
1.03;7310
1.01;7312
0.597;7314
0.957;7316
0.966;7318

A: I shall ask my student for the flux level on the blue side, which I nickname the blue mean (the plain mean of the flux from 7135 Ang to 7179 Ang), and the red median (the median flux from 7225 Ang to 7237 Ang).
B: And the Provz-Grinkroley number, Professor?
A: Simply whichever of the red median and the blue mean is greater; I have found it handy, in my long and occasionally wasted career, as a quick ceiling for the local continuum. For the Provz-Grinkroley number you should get 0.97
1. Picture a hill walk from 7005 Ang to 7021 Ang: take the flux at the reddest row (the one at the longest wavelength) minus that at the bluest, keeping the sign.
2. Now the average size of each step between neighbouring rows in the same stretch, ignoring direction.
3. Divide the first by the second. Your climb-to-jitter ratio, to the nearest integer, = 2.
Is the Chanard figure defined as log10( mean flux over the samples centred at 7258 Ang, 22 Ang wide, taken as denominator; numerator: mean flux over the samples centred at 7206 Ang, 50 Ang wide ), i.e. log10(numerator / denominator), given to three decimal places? -0.035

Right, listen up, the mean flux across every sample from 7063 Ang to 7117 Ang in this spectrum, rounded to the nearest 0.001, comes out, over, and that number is 1.002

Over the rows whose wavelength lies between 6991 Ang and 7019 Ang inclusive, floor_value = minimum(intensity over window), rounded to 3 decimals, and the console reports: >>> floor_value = 0.917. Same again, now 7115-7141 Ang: 0.887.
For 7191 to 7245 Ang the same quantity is 0.713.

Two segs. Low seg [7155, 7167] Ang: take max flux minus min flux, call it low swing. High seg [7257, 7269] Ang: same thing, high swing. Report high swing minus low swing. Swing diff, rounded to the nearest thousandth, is 0.312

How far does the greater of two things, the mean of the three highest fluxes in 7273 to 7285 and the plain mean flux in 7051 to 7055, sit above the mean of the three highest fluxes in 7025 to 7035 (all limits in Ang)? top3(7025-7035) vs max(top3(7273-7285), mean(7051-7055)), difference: -0.08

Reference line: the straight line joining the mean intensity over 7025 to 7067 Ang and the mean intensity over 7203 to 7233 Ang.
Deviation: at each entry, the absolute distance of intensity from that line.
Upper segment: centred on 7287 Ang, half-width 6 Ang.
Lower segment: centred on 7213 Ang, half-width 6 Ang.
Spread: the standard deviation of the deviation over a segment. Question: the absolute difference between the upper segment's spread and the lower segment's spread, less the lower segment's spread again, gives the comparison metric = -0.01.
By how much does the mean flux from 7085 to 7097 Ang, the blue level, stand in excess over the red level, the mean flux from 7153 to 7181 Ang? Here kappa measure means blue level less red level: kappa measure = 0.02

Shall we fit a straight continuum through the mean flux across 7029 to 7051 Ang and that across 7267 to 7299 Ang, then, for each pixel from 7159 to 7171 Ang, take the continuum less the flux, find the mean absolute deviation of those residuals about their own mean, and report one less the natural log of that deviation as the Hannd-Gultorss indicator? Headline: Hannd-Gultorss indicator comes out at 3.88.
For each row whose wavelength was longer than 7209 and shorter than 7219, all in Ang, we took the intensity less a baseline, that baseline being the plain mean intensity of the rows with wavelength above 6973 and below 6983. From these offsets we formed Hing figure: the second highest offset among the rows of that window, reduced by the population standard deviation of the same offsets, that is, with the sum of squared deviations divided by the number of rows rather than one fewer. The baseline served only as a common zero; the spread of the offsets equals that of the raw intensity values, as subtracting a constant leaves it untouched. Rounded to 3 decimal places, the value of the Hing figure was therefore -0.124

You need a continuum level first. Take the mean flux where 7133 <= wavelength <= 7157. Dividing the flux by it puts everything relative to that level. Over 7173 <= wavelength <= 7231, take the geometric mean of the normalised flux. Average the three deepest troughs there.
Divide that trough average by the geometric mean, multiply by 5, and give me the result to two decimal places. 4.19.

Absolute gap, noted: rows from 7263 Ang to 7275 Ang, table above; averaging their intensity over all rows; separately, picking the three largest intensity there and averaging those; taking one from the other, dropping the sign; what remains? 0.123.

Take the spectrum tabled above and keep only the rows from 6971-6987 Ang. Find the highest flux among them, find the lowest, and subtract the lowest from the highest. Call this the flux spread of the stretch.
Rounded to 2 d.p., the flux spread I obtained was 0.22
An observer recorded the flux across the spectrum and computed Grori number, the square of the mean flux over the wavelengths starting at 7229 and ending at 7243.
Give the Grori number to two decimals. 1.08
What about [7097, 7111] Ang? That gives 1.01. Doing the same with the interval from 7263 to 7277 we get 1.12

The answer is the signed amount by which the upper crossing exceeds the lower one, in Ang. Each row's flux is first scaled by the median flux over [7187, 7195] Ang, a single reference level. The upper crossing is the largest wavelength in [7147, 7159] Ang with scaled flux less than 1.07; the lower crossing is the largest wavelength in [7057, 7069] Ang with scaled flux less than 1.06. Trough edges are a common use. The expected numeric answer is 92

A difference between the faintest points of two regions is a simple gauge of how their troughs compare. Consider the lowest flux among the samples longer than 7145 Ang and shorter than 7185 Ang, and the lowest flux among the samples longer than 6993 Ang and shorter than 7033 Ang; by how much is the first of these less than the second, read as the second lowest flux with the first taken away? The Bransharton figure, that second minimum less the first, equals 0.13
